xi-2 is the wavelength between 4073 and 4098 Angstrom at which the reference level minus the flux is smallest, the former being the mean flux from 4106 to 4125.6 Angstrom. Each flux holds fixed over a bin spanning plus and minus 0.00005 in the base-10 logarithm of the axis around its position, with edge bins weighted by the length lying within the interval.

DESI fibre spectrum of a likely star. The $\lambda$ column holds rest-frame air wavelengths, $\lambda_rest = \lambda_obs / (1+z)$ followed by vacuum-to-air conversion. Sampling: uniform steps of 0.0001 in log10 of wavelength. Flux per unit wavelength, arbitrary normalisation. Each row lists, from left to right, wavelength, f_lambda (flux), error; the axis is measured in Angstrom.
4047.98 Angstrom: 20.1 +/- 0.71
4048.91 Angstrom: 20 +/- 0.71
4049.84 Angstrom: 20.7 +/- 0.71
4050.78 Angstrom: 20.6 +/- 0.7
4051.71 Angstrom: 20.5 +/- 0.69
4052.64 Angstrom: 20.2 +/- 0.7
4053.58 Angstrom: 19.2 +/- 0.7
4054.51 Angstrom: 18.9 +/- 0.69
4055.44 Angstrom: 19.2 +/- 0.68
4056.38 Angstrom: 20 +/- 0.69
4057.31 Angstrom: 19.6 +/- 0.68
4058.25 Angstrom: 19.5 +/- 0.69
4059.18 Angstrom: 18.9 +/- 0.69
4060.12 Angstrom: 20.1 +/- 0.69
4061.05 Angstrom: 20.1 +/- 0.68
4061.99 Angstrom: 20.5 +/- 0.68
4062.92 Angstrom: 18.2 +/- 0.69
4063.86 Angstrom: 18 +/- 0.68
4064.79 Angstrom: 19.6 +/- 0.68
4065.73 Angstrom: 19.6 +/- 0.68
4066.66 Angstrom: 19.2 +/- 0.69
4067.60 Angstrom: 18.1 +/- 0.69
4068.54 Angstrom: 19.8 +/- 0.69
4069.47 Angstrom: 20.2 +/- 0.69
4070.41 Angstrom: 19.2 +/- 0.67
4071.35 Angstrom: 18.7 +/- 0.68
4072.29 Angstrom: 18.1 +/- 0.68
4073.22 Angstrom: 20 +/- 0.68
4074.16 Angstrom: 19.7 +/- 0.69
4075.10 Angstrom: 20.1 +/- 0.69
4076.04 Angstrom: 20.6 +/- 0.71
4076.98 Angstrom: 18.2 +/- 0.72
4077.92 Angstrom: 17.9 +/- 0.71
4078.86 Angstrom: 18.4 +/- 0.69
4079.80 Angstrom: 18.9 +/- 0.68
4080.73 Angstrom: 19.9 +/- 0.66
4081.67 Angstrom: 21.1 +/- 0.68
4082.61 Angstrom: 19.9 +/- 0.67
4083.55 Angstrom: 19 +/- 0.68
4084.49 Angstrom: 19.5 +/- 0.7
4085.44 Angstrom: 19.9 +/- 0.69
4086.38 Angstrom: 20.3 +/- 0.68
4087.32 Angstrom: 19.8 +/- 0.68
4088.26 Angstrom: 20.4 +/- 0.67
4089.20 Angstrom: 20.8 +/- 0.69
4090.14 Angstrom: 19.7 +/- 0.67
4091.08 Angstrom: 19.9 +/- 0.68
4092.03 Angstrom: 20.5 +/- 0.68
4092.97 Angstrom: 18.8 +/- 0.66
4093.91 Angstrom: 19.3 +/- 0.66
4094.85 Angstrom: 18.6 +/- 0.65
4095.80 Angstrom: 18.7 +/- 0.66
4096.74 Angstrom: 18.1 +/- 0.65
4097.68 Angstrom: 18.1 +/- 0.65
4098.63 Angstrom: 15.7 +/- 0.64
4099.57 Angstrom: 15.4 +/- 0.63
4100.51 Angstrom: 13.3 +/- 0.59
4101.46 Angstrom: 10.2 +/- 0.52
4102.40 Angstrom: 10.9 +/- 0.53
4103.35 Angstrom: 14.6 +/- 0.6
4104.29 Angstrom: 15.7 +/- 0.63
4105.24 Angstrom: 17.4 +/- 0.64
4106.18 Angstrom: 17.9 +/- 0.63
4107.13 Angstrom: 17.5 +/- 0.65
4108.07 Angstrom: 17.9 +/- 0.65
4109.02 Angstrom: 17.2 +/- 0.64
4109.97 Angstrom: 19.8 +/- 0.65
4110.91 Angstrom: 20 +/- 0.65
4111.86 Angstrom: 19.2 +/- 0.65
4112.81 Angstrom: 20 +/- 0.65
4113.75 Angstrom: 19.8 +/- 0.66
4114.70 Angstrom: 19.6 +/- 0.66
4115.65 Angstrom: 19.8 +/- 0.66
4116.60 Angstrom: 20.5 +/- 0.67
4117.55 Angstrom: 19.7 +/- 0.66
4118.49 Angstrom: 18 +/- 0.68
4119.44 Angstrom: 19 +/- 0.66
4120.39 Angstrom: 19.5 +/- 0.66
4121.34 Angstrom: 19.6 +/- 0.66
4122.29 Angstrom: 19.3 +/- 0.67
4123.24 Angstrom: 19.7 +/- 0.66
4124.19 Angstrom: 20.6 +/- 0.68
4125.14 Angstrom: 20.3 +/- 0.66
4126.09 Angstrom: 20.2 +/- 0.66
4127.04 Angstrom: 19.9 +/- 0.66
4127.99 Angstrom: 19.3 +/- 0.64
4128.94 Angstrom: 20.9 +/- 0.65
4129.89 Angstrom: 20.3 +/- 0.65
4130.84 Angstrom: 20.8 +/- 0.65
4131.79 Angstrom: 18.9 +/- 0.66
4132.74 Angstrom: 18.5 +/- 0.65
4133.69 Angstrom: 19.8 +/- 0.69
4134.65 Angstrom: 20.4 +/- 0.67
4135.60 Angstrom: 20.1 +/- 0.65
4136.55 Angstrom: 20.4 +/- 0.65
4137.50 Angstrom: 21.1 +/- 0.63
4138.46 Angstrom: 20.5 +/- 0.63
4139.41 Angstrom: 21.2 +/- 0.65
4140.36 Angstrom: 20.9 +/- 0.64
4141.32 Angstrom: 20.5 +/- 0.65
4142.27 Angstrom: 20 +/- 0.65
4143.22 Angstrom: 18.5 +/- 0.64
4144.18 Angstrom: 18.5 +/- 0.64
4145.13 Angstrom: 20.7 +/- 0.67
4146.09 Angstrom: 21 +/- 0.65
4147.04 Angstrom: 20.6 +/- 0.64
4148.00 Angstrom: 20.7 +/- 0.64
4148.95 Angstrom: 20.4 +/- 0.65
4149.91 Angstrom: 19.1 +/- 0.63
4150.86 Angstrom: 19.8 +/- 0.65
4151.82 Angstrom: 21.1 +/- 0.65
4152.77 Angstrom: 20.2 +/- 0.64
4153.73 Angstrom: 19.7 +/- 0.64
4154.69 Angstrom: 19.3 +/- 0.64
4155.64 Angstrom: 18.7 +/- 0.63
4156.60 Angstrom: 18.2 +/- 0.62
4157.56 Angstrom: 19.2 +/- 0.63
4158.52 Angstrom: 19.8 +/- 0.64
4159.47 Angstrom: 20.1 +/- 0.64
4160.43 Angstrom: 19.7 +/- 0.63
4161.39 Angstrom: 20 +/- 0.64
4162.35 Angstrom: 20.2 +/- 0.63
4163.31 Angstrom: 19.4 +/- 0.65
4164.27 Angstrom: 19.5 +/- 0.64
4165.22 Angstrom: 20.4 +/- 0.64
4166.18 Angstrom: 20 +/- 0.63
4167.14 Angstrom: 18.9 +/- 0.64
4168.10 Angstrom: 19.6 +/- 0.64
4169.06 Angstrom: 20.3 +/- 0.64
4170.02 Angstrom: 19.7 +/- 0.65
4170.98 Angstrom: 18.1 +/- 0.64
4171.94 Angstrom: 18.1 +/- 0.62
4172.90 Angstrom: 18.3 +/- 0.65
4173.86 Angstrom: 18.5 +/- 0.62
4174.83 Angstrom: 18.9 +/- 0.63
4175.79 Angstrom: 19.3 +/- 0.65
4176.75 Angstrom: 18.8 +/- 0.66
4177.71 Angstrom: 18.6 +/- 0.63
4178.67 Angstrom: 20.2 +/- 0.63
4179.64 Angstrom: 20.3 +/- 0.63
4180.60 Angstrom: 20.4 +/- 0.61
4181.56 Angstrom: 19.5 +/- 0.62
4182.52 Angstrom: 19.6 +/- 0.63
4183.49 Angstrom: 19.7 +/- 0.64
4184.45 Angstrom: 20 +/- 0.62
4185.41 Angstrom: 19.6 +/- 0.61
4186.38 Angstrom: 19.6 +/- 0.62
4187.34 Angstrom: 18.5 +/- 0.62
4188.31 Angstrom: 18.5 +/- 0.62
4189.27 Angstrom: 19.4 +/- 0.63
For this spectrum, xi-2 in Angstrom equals 4081.67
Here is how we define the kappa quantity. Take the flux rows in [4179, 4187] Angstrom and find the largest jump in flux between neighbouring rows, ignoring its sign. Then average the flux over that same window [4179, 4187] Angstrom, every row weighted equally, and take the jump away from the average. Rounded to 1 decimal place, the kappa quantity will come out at 18.9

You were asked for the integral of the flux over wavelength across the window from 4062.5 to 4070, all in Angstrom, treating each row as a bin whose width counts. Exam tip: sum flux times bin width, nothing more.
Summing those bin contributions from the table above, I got 143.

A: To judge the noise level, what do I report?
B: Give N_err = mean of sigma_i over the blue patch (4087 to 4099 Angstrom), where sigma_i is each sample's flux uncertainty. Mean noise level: 0.665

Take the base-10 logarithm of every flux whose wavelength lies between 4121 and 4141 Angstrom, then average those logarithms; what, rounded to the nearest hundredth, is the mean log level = 1.30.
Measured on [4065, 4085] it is 1.29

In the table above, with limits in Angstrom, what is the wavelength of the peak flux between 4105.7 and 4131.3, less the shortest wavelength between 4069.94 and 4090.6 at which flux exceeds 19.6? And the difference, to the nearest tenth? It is 55.7 Angstrom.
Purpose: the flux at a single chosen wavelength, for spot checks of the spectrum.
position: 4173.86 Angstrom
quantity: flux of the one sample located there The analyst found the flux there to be 18.5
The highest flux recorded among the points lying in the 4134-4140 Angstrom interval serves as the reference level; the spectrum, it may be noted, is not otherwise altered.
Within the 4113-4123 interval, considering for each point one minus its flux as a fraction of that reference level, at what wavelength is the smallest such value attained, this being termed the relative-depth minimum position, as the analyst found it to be 4116.60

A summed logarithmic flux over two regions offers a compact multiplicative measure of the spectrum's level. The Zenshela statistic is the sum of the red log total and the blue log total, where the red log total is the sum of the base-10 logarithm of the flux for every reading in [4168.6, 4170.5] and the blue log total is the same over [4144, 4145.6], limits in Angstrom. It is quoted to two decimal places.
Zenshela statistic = 5.19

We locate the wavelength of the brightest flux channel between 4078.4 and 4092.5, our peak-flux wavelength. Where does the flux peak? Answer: 4081.67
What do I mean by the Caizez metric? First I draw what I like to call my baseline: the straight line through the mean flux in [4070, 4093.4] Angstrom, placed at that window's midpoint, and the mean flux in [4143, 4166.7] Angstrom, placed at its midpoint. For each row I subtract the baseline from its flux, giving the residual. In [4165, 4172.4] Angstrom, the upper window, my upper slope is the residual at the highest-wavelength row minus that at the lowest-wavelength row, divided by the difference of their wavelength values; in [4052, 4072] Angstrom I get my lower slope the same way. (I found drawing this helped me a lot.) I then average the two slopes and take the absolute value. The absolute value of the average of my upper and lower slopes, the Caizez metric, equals 0.21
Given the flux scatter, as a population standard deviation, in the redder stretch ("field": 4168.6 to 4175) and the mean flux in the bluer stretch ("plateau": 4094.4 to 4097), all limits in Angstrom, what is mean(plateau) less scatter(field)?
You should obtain 17.7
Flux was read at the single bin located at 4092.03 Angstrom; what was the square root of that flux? 4.53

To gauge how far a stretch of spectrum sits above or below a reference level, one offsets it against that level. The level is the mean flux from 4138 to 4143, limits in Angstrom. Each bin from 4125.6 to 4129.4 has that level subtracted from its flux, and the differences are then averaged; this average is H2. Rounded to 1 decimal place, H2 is -0.5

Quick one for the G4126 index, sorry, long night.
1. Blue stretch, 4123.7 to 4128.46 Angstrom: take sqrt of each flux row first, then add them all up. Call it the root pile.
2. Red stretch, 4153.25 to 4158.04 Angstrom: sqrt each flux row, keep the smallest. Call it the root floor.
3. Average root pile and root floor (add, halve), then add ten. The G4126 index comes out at 23.33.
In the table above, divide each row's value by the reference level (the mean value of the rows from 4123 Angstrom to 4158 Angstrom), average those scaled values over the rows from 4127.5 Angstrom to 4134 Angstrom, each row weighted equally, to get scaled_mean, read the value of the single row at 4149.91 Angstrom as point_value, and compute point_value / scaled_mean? 19.3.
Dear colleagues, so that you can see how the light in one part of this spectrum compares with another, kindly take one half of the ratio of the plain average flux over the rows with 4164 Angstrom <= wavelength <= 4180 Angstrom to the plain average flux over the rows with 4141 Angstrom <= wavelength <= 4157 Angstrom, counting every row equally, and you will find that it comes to 0.49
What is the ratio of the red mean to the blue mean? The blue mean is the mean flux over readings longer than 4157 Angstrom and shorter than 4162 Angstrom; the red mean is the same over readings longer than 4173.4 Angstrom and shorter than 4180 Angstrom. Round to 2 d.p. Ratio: 0.97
